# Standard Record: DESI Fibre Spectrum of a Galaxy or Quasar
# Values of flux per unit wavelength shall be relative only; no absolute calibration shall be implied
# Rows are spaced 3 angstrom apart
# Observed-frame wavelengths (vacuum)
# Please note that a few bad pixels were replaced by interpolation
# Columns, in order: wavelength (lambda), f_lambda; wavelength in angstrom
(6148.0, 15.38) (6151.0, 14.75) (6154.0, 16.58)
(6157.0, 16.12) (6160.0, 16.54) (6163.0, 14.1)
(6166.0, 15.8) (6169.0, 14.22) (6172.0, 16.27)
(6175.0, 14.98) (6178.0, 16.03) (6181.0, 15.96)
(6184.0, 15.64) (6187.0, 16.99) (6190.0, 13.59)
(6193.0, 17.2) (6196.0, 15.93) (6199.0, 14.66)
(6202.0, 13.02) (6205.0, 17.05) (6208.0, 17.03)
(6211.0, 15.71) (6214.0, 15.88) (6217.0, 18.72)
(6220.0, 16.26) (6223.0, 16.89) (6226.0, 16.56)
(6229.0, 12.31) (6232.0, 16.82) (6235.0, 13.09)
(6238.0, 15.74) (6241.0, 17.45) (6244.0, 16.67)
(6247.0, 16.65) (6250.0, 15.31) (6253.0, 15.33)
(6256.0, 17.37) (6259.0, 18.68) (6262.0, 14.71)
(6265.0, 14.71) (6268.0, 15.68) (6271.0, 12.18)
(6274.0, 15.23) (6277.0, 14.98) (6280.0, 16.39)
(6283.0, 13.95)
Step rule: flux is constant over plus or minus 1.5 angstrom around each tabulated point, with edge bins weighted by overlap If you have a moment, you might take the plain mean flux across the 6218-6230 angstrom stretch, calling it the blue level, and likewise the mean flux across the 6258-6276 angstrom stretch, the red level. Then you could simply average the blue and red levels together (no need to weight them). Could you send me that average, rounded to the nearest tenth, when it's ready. 15.4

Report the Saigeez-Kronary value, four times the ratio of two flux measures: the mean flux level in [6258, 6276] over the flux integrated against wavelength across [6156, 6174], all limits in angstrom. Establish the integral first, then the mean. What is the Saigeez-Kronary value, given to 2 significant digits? 0.22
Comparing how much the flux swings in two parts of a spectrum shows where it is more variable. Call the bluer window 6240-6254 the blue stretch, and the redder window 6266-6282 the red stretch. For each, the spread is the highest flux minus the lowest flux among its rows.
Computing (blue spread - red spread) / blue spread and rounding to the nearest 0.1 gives -1.0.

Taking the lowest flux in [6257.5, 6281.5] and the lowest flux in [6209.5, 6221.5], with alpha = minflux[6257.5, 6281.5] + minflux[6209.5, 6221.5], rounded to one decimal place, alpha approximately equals 27.9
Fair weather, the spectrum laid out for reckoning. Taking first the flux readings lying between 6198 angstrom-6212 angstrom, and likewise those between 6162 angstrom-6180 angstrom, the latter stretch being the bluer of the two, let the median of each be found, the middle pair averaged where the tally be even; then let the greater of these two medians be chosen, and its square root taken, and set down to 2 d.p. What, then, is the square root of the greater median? 3.96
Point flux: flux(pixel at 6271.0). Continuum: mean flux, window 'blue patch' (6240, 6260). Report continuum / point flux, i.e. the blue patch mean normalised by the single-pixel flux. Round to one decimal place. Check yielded 1.4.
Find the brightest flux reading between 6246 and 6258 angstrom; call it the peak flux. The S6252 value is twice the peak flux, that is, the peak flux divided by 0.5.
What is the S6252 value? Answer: 34.7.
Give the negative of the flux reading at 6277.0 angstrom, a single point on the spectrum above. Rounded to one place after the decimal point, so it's -15.0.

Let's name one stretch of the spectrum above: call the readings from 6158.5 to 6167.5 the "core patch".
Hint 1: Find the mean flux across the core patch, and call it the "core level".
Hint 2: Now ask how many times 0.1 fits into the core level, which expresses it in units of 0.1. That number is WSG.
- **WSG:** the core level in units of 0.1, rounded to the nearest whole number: 155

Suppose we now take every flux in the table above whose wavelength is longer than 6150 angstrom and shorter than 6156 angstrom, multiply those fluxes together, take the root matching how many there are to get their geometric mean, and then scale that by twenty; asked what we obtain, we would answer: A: 313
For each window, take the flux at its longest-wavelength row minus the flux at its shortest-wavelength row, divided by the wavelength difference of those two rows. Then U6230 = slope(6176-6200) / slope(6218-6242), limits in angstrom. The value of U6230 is -1.2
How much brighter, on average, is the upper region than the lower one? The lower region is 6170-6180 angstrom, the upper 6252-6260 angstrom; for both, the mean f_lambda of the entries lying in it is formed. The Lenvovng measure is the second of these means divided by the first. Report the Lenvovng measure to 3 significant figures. 1.09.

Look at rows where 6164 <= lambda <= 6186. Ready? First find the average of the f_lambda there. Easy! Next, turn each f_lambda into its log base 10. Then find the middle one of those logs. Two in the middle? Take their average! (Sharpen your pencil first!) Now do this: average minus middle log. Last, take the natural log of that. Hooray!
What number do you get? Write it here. 2.664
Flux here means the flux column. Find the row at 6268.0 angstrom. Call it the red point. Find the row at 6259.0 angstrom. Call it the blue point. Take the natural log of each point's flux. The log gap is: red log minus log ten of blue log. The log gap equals 2.29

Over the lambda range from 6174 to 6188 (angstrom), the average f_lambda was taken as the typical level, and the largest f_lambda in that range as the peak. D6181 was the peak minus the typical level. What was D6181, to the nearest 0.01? 1.07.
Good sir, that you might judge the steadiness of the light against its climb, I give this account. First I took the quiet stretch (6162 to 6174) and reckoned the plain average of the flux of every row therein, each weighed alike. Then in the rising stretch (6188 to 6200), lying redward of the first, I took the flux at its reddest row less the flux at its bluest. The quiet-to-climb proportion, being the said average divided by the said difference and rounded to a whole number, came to 14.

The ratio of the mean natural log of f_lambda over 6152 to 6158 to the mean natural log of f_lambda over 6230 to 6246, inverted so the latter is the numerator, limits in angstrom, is 0.99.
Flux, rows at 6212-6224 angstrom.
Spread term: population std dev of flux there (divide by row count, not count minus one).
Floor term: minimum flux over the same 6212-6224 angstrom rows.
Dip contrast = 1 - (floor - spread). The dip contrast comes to -13.8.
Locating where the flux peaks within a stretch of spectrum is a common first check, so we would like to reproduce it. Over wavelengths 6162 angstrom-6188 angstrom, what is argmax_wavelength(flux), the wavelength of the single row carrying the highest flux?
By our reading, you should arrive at 6187.0 angstrom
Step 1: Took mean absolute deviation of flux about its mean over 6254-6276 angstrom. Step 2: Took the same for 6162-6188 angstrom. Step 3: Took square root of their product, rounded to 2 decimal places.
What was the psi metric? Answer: 1.05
